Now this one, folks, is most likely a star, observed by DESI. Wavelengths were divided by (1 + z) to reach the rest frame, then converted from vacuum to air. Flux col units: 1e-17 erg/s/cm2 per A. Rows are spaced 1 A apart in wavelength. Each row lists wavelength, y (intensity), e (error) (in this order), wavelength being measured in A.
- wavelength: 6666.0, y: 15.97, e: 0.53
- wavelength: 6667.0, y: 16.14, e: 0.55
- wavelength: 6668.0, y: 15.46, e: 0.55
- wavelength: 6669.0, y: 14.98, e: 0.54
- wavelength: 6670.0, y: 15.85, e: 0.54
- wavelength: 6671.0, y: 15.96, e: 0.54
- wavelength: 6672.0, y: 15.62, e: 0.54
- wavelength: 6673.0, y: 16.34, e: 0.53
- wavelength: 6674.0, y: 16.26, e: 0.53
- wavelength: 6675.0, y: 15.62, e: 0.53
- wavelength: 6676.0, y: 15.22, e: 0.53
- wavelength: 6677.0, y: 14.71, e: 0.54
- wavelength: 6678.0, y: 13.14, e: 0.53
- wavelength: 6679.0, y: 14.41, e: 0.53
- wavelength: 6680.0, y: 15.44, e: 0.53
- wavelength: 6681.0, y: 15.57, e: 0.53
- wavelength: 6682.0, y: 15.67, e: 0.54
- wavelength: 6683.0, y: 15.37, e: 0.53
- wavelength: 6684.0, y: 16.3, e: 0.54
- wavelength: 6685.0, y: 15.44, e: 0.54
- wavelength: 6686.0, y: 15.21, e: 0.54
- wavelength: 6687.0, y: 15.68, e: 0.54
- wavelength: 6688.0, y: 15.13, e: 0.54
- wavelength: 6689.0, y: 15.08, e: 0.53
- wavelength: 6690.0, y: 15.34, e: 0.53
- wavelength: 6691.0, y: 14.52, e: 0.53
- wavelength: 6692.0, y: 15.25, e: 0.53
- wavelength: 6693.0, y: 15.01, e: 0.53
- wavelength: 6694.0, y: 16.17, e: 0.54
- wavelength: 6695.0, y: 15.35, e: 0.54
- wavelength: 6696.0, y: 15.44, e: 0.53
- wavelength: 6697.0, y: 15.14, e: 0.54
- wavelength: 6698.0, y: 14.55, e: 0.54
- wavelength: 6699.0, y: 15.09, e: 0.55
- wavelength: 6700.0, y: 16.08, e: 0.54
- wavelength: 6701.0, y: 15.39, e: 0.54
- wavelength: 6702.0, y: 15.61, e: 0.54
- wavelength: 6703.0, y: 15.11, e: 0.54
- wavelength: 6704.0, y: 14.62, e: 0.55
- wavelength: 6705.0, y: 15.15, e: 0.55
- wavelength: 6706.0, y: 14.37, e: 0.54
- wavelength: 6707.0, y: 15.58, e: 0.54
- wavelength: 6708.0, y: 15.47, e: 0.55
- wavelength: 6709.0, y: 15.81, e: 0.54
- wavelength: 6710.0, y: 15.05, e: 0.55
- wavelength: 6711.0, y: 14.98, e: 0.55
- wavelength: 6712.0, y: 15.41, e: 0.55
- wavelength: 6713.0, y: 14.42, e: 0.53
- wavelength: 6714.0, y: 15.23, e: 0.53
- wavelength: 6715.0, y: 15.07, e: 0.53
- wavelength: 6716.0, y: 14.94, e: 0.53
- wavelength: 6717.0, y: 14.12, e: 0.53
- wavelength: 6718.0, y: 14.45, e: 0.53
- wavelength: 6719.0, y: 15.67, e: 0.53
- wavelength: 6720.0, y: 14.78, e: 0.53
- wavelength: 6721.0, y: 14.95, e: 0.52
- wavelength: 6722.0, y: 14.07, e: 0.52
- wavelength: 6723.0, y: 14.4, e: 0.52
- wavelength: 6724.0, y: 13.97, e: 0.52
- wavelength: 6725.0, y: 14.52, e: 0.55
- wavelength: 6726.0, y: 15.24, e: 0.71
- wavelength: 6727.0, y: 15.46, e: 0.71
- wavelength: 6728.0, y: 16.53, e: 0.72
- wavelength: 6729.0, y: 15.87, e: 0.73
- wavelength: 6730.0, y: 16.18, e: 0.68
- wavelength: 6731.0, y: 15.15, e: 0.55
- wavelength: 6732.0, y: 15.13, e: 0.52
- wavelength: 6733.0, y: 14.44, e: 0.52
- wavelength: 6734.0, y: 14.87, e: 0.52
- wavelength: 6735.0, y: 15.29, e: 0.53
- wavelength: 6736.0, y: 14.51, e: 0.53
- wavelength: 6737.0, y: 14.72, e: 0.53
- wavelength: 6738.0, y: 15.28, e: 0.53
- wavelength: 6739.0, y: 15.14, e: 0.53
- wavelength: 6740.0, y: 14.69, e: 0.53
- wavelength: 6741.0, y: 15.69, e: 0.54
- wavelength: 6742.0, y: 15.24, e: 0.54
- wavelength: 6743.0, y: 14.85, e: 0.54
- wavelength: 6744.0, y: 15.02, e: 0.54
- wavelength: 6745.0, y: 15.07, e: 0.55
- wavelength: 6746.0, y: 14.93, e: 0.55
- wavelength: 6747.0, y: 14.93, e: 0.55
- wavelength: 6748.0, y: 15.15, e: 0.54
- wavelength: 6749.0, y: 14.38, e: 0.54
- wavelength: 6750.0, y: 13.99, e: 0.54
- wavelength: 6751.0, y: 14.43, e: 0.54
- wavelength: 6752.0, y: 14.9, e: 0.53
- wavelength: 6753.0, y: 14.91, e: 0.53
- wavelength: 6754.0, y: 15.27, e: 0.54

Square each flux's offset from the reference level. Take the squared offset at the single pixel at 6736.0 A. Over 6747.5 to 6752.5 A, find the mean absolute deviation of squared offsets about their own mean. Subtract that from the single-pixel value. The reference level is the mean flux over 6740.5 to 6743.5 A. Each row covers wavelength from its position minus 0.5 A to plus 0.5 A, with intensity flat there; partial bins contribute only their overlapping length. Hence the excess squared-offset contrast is 0.1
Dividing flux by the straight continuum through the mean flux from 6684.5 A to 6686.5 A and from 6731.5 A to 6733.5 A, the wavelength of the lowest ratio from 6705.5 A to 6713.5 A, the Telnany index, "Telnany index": 6706.0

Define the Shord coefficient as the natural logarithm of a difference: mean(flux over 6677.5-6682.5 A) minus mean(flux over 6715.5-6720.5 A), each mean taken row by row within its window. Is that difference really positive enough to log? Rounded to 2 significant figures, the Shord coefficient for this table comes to -2.9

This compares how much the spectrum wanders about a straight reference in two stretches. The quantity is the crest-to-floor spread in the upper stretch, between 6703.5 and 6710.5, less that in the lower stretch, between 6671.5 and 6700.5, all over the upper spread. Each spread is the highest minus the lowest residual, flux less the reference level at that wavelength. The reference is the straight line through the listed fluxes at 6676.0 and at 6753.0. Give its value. -1.2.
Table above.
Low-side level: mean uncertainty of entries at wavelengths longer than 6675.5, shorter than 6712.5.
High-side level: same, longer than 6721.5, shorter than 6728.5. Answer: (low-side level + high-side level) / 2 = 0.573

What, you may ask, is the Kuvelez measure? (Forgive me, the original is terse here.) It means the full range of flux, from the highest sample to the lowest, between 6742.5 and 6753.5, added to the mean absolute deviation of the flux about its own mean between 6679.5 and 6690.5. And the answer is 1.40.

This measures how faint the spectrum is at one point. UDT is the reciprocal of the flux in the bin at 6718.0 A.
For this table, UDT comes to 0.0692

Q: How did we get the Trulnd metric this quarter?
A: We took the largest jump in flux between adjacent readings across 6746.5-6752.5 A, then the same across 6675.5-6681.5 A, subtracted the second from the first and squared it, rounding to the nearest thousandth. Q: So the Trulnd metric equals 0.640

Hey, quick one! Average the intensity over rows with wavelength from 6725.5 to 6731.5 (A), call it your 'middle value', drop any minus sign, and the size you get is 15.7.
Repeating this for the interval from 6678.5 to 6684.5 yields 15.5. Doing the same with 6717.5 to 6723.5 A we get 14.7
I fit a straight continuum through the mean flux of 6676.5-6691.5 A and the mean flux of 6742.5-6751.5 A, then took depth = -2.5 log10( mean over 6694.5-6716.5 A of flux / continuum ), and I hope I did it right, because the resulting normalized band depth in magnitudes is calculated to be -0.012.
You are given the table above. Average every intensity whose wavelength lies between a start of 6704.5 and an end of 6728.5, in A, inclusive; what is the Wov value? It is 15.0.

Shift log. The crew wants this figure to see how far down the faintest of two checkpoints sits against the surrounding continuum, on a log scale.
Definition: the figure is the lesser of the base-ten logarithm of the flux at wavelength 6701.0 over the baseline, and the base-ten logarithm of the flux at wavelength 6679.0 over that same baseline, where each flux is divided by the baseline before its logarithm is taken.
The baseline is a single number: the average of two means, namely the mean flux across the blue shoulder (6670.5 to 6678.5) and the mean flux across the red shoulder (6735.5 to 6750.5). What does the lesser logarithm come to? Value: -0.021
